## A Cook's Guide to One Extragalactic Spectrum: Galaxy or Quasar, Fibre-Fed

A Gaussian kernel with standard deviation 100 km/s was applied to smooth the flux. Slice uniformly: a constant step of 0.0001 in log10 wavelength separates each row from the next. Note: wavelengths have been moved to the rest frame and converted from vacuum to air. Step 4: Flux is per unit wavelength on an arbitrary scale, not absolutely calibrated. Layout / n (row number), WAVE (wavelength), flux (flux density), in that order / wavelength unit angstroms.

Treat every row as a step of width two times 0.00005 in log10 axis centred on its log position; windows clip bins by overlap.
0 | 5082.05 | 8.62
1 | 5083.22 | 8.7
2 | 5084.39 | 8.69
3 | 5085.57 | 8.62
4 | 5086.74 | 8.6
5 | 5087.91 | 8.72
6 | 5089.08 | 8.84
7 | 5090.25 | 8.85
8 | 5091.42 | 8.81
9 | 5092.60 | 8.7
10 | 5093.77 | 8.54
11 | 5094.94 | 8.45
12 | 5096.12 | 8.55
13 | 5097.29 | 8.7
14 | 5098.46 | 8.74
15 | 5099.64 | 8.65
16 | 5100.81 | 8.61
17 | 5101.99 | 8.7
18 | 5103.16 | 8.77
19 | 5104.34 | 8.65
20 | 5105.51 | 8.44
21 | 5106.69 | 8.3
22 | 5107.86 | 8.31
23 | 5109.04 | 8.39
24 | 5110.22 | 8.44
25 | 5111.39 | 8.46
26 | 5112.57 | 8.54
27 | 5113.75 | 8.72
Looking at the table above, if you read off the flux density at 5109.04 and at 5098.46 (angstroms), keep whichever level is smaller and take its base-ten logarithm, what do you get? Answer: 0.924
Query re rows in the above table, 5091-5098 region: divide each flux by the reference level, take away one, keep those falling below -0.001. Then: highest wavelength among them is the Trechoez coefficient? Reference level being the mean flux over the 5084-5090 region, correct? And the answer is 5096.12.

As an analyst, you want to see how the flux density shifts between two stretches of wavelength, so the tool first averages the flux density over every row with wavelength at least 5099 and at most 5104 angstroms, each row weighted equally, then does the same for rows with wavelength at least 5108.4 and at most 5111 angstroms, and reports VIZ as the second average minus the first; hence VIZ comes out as -0.3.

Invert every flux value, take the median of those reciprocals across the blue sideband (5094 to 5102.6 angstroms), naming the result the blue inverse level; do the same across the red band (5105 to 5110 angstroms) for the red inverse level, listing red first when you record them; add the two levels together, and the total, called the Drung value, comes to 0.235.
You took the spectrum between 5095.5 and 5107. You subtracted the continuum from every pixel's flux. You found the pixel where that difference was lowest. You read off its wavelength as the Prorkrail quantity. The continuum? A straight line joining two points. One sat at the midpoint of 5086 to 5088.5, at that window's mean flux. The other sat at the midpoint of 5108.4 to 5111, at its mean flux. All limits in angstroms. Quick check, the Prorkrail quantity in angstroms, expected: 5106.69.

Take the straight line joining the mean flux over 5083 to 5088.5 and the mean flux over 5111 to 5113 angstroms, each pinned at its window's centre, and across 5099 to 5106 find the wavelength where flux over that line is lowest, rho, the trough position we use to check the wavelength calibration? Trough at 5105.51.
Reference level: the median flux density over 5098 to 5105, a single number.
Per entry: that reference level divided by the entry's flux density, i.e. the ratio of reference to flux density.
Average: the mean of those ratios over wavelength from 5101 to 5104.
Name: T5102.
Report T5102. 0.99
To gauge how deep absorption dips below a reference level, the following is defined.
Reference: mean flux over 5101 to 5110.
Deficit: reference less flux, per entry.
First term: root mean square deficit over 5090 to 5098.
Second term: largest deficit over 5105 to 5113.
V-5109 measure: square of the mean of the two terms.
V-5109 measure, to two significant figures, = 0.042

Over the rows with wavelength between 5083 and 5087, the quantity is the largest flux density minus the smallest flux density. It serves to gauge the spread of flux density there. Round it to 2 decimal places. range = 0.10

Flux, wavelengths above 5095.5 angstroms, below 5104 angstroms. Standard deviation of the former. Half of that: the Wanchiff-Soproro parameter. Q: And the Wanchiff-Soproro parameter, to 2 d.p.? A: 0.04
